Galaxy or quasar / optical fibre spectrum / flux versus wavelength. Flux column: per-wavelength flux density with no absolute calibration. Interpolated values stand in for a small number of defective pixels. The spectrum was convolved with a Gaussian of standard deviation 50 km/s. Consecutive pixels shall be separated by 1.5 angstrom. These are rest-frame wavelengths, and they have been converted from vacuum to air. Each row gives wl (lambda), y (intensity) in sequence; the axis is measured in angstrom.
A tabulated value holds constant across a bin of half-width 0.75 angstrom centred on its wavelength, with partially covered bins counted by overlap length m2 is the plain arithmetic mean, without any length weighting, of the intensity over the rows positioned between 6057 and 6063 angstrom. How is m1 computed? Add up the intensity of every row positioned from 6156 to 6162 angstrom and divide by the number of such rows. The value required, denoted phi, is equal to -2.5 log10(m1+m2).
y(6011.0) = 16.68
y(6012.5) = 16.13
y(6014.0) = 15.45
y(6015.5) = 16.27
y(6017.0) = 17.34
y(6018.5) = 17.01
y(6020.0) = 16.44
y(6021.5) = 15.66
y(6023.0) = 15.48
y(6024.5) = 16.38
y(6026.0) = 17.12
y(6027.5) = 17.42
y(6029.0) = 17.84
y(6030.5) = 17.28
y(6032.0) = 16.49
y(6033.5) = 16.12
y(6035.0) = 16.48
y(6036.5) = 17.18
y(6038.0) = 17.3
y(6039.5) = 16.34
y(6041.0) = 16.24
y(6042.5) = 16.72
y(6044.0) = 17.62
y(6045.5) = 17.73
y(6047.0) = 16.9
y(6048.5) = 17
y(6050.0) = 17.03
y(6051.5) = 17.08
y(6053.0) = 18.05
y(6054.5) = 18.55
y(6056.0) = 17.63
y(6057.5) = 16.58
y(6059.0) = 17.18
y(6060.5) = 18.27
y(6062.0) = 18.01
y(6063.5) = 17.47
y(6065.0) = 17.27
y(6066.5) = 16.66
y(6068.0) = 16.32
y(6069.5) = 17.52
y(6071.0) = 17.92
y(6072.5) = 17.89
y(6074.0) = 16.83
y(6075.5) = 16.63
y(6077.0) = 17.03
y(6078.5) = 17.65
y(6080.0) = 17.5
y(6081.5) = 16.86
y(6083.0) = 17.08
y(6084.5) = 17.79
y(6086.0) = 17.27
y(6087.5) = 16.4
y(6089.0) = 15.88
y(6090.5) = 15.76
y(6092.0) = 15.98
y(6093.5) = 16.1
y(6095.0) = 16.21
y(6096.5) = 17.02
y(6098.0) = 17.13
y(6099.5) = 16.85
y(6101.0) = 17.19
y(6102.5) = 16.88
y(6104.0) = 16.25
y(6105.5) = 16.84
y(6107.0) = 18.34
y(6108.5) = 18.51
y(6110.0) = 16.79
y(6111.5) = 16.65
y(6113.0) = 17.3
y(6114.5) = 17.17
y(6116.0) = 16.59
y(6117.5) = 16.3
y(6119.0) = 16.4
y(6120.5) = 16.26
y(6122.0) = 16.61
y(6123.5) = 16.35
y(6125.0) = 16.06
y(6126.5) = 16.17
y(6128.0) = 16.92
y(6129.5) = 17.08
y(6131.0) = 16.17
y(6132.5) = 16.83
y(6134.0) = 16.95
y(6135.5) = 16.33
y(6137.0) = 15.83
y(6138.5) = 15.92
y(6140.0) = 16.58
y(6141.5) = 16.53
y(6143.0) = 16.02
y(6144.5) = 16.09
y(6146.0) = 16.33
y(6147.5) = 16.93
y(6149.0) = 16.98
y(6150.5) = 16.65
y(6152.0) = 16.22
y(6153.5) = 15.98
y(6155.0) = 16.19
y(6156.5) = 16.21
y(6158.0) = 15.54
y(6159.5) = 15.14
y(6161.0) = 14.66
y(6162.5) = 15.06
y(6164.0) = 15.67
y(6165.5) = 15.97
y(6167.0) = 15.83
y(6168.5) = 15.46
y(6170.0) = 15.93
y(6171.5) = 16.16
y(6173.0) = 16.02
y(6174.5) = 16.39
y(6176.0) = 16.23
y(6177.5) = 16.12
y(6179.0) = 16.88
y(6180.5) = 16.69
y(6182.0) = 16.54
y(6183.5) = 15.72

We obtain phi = -3.79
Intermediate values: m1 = 15.4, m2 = 17.5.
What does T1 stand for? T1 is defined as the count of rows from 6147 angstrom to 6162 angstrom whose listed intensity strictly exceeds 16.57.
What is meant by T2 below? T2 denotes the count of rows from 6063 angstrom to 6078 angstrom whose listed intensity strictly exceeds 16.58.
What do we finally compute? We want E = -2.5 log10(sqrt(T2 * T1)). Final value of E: -1.8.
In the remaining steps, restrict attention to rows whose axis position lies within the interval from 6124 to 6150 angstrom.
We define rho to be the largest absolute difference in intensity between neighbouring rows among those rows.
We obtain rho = 0.91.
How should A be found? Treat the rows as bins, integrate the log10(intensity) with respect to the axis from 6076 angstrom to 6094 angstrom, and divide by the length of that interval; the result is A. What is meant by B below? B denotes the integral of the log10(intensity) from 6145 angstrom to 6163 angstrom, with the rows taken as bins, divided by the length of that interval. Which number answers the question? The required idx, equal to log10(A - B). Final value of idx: -1.69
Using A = 1.224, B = 1.204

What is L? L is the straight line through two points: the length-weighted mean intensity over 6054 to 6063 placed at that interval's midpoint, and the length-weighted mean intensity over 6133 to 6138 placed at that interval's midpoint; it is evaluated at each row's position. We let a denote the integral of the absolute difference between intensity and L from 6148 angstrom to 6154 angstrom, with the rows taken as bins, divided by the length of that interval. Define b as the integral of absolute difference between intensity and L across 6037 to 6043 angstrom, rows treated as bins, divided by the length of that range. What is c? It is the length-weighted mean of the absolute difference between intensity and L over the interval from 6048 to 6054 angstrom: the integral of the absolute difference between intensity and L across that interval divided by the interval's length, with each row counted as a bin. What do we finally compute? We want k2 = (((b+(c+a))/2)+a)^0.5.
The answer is 1.3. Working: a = 0.4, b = 1.3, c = 0.7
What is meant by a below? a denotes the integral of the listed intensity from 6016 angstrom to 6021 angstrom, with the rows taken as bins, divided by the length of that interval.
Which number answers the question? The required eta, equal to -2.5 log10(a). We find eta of -3.07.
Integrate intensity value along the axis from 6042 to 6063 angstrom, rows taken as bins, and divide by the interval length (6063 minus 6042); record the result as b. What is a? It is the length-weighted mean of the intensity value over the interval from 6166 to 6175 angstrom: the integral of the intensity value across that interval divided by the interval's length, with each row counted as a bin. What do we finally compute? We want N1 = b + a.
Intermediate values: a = 16.0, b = 17.5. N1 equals 33.4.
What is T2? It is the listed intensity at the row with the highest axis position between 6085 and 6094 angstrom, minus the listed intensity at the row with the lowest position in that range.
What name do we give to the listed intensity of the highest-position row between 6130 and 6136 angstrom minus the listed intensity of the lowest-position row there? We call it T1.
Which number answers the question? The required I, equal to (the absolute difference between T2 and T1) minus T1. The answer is 1.2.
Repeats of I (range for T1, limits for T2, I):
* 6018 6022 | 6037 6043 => 2.1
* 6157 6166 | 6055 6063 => -0.4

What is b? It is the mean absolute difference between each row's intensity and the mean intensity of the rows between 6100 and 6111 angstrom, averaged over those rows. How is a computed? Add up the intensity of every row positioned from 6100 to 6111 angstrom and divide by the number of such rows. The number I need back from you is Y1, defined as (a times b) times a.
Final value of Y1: 199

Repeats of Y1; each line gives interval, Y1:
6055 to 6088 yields 137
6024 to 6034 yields 153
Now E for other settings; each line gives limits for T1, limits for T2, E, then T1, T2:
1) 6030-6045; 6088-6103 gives -1.7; 5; 5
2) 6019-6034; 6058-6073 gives -1.9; 4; 9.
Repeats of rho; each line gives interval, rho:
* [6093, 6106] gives 0.81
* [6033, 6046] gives 0.96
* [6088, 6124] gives 1.72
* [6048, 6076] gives 1.20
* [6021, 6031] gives 0.90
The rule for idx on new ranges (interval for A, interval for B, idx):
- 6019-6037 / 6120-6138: -2.31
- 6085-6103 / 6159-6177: -1.64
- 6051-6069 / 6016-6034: -1.74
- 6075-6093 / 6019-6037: -2.39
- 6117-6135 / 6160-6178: -1.70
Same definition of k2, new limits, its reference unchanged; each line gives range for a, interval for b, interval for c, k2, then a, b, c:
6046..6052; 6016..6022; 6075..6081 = 1.5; 0.8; 1.7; 0.4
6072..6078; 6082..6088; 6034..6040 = 1.3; 0.5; 0.4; 1.2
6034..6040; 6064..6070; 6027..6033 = 1.6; 1.2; 0.6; 1.0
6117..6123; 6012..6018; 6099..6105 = 1.2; 0.2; 2.1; 0.3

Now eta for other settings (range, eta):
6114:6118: -3.06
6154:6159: -3.01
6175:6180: -3.04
